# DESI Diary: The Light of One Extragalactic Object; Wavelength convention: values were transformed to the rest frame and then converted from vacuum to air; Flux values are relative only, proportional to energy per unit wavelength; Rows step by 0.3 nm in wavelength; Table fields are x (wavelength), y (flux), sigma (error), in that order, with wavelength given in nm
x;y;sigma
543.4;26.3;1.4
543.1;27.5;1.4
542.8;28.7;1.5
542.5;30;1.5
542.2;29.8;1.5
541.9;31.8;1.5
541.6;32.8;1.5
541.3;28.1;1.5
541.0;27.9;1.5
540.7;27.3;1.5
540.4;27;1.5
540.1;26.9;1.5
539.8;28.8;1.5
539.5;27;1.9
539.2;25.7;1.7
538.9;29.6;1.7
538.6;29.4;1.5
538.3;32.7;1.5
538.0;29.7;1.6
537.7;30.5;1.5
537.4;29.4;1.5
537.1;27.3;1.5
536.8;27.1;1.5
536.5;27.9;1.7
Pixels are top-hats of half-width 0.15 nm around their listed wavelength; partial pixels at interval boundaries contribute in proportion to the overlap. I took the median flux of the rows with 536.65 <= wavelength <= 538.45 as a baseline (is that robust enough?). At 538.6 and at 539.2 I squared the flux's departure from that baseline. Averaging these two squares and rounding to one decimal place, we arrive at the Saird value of 7.4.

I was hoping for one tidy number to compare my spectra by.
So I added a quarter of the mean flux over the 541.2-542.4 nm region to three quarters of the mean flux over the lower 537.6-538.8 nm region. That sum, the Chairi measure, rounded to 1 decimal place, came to 30.6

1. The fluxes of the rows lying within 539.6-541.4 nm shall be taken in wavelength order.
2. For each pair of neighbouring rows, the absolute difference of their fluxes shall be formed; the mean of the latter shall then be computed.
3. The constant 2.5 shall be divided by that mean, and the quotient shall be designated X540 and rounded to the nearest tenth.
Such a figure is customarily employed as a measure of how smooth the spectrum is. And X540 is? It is 4.0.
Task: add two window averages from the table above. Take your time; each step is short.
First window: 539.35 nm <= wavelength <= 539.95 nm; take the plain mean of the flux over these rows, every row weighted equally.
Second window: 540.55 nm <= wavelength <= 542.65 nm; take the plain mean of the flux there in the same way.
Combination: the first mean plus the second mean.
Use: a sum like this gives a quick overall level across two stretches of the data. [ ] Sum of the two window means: 57.6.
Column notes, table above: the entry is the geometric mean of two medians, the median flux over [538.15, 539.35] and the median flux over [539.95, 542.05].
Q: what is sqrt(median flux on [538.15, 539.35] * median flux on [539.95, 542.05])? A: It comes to 28.7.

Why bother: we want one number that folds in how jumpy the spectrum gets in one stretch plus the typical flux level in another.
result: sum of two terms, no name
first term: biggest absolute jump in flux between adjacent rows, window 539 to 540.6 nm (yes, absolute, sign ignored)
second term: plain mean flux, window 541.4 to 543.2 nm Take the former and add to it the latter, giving 32.0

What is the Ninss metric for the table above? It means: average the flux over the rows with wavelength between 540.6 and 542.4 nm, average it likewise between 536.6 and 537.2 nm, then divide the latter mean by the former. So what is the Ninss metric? 0.92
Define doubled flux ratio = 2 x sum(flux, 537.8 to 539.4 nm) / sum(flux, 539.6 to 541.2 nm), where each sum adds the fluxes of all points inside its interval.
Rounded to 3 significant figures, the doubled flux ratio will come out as 2.13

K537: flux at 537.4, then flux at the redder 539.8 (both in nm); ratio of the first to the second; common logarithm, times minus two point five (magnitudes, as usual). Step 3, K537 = -0.022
